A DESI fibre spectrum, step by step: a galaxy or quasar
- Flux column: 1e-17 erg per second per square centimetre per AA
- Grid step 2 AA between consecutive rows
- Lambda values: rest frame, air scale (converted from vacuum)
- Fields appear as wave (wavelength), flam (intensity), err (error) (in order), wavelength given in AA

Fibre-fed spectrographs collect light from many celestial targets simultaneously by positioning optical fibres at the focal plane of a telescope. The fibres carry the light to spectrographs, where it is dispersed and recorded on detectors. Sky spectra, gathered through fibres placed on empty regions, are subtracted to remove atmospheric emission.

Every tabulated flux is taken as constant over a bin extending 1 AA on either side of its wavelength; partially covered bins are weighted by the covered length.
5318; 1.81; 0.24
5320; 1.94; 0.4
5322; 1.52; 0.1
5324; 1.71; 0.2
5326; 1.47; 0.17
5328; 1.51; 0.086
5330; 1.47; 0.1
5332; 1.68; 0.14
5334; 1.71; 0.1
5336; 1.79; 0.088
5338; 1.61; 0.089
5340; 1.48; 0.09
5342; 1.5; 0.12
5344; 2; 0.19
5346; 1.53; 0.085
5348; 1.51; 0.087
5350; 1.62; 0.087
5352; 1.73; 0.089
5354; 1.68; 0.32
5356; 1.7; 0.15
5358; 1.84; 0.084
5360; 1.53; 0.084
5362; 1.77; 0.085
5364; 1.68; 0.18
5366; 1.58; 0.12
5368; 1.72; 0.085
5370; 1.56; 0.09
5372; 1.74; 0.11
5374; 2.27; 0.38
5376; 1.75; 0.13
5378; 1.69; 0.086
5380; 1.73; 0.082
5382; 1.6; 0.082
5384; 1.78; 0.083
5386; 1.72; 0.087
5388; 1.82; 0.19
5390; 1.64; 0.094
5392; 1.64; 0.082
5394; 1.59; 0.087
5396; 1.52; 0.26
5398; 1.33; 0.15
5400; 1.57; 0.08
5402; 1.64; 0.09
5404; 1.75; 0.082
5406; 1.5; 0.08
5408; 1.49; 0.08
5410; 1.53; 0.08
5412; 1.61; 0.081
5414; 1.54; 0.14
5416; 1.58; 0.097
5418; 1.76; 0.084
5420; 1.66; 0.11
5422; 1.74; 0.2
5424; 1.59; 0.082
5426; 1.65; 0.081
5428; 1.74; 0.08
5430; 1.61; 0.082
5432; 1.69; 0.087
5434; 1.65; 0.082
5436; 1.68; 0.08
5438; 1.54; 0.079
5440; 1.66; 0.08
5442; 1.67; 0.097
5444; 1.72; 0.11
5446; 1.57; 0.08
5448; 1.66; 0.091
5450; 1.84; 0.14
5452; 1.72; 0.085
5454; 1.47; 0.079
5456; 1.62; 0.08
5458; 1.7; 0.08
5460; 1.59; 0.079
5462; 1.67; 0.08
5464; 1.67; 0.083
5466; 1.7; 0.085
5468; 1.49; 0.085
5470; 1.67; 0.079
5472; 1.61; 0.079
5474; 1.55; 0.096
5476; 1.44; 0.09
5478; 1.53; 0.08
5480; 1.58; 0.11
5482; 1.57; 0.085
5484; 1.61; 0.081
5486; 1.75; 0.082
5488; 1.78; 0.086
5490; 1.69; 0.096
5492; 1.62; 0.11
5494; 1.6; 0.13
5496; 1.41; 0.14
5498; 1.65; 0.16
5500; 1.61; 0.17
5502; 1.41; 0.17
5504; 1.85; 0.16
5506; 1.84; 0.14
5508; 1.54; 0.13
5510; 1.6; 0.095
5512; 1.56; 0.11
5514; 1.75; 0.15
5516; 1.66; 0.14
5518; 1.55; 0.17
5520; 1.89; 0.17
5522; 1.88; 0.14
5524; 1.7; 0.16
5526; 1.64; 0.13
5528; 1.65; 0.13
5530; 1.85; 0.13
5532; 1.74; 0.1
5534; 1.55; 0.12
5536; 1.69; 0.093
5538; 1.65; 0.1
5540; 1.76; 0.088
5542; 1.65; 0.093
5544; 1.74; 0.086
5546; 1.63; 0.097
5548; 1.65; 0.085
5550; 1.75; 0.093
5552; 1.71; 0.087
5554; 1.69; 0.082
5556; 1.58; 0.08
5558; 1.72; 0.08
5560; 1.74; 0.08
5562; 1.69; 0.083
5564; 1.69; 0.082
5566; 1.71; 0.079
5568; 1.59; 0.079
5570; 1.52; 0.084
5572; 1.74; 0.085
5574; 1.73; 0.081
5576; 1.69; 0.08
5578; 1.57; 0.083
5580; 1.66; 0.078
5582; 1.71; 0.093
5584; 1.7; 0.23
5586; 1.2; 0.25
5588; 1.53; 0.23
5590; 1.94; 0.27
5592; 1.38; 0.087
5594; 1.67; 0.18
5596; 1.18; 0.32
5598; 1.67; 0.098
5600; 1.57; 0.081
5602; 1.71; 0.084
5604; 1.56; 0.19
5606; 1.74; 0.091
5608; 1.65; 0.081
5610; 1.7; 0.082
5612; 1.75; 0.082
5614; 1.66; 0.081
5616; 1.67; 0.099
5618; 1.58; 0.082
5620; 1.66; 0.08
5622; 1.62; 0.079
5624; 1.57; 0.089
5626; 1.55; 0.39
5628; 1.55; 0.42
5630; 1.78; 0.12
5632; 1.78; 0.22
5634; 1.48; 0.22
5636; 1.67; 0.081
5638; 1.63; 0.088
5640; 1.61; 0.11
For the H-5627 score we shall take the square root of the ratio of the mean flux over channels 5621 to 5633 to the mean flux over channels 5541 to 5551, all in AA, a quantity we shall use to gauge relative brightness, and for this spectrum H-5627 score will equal 0.99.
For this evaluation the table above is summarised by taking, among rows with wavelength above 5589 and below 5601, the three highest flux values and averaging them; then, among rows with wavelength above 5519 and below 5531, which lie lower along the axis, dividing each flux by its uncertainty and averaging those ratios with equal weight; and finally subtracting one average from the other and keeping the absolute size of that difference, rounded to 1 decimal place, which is 10.7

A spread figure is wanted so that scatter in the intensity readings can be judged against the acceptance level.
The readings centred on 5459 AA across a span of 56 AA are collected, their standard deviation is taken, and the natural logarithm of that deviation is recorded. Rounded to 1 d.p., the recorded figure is -2.4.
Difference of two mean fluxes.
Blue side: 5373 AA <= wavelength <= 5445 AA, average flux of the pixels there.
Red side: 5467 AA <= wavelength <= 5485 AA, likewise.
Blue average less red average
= 0.10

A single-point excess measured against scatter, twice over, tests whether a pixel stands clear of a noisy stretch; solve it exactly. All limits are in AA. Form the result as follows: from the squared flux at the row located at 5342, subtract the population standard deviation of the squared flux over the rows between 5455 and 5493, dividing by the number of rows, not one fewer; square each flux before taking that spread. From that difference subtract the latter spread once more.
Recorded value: 1.71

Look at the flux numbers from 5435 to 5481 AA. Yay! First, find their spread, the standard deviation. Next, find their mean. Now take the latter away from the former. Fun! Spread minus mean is -1.53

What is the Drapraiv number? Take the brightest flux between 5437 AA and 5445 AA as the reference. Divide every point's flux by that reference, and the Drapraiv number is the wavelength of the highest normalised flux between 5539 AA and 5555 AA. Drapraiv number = 5540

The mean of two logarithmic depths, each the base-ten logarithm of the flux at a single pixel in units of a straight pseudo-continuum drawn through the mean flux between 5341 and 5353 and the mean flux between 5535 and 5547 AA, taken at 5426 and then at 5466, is 0.002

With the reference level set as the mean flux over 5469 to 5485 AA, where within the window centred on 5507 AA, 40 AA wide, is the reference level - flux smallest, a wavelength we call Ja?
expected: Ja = 5520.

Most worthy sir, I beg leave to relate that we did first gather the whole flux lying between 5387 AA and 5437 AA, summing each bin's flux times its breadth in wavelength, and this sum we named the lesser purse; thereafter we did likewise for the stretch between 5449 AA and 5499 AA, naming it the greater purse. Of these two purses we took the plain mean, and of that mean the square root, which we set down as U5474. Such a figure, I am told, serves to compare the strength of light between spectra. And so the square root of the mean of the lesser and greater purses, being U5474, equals 9.00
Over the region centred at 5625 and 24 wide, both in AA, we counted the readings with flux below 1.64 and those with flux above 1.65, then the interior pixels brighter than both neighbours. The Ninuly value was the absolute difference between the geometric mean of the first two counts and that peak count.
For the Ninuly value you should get 4.0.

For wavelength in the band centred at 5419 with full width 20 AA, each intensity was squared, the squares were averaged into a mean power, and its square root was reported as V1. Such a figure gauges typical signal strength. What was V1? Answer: 1.64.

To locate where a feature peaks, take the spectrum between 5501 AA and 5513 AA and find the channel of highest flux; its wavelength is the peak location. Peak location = 5504 AA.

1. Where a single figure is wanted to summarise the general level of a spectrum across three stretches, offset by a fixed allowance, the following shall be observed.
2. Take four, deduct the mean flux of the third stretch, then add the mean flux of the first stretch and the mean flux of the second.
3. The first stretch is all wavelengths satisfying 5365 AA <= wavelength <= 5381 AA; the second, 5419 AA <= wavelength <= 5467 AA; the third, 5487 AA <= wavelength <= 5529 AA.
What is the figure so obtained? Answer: 5.75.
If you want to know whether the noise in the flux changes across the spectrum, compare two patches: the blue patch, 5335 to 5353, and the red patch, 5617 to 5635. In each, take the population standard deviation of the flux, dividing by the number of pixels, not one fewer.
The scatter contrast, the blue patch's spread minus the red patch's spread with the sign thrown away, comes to 0.06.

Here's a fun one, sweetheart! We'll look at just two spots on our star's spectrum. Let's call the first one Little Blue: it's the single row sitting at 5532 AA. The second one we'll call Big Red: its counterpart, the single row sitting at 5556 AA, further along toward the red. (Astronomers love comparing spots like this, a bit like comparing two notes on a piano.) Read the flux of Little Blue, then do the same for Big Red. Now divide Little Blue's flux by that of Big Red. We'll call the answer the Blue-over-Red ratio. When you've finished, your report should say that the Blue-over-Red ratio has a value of 1.10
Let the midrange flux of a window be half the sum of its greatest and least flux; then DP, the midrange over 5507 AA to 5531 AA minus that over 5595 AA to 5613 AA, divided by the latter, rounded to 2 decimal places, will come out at 0.17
